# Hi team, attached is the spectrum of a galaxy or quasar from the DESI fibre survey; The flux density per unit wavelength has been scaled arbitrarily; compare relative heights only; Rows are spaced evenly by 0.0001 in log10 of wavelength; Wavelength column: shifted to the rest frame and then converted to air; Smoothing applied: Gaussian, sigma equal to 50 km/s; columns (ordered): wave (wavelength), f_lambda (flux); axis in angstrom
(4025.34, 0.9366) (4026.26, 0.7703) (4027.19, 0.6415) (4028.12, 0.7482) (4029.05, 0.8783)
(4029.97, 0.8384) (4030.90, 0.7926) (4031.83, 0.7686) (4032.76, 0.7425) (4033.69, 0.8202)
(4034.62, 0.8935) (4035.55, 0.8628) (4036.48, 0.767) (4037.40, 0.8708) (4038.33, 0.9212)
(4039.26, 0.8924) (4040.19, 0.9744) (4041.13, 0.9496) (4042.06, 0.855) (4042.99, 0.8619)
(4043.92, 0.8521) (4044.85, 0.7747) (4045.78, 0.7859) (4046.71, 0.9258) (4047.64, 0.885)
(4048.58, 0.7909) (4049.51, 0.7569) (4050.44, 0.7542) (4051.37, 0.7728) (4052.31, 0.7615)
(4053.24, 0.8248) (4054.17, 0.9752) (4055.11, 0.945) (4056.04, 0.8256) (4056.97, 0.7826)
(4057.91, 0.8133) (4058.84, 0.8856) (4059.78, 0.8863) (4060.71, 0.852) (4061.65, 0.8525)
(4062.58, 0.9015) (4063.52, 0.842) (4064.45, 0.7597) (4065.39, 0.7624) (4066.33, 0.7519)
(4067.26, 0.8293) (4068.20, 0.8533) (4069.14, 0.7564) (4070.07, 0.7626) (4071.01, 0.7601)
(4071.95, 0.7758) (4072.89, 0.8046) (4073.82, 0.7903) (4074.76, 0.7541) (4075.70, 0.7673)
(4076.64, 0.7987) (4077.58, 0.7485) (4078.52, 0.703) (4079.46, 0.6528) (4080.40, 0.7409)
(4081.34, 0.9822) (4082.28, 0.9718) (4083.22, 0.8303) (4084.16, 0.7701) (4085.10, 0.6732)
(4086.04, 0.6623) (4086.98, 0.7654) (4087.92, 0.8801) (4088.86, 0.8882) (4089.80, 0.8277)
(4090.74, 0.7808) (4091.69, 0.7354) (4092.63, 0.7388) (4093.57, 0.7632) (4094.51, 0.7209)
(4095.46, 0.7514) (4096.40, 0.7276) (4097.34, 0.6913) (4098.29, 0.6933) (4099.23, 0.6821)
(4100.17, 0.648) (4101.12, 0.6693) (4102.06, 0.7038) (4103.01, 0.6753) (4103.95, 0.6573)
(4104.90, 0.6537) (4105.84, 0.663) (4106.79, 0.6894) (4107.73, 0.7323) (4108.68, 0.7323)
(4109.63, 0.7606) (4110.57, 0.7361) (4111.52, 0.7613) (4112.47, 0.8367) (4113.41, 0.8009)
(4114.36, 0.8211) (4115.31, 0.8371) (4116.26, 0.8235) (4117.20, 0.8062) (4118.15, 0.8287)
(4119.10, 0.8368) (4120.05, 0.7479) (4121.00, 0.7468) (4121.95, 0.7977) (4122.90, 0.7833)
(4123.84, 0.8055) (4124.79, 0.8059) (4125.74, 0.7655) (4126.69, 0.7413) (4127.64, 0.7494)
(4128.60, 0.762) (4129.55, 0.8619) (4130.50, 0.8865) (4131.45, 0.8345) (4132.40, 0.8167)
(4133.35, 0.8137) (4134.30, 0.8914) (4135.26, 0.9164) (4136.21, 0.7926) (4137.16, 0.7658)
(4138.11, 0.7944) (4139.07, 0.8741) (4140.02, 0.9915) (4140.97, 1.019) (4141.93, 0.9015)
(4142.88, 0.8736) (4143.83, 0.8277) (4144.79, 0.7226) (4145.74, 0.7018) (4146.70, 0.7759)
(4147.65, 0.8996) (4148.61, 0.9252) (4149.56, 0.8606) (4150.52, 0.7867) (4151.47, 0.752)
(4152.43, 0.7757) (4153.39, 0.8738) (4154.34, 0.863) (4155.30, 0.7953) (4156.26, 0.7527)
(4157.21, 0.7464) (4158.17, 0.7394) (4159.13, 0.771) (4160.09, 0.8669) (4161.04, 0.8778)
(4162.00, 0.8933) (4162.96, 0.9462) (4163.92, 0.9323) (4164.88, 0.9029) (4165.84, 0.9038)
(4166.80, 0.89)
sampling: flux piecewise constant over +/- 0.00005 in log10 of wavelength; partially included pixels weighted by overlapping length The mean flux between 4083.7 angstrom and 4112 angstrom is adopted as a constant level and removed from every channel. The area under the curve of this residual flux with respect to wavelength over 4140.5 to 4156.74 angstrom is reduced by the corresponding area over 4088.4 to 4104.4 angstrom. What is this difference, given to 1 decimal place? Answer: 1.7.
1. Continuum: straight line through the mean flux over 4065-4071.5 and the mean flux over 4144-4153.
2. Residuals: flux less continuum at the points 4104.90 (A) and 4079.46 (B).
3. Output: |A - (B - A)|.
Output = 0.14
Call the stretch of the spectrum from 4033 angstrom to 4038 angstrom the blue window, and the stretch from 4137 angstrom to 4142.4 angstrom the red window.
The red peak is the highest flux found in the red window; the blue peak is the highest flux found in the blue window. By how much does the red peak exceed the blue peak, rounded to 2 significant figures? 0.13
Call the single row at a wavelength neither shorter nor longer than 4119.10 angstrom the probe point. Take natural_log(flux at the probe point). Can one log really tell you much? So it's -0.18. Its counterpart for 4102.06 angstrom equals -0.35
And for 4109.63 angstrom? -0.27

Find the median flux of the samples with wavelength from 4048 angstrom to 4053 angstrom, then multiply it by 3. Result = 2.3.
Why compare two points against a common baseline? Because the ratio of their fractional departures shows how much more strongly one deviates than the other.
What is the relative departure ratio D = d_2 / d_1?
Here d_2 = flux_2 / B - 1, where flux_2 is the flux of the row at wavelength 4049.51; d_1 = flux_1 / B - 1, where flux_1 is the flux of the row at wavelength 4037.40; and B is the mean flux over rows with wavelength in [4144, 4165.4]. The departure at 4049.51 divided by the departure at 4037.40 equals -1.5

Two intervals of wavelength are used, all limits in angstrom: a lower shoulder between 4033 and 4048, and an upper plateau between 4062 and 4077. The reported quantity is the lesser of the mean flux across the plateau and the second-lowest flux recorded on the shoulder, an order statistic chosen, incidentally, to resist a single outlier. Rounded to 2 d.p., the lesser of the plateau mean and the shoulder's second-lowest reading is 0.77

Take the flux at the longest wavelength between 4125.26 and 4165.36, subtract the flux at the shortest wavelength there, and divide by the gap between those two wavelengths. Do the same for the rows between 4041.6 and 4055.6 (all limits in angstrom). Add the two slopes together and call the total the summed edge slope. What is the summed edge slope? 0.0104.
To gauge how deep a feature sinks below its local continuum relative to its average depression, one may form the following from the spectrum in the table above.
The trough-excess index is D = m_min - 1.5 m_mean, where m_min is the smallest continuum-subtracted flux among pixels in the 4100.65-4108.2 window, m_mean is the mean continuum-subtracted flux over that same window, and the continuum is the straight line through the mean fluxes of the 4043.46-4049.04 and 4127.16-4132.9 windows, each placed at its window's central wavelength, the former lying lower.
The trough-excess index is 0.045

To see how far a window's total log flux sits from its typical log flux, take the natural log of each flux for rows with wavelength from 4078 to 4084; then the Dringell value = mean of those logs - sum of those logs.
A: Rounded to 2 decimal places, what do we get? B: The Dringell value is 1.09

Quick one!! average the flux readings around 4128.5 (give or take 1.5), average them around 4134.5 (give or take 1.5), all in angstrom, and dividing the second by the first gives 1.1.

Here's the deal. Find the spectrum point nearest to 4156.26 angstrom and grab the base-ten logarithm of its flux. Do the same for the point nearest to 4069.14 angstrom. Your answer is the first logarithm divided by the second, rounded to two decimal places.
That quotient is 1.02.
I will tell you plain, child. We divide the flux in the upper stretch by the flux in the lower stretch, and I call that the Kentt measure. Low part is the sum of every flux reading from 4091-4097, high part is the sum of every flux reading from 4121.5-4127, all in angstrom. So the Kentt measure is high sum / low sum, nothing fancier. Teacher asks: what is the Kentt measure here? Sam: 1.06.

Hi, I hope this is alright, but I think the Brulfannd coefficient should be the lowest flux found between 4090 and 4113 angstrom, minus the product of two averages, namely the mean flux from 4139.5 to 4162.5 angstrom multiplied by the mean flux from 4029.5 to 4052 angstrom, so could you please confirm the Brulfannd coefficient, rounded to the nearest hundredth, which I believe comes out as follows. -0.05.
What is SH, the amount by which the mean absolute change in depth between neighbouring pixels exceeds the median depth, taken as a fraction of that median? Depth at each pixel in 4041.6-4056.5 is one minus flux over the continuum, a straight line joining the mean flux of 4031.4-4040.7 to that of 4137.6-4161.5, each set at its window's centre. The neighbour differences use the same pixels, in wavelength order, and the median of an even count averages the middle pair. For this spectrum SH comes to 1.4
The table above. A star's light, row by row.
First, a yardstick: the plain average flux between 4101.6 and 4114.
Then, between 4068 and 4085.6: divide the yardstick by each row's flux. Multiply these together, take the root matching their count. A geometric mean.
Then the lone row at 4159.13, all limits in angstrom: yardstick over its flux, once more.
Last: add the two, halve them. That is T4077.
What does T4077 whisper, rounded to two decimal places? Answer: 0.93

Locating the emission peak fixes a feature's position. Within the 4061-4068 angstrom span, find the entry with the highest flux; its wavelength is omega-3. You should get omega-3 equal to 4062.58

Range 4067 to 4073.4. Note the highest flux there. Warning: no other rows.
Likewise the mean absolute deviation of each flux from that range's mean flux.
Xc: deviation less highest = -0.821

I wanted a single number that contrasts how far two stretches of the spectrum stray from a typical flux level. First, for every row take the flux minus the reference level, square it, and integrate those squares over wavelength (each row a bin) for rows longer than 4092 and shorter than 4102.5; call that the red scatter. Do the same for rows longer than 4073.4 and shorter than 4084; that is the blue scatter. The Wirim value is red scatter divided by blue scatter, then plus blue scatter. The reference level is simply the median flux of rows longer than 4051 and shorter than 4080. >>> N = 0.94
